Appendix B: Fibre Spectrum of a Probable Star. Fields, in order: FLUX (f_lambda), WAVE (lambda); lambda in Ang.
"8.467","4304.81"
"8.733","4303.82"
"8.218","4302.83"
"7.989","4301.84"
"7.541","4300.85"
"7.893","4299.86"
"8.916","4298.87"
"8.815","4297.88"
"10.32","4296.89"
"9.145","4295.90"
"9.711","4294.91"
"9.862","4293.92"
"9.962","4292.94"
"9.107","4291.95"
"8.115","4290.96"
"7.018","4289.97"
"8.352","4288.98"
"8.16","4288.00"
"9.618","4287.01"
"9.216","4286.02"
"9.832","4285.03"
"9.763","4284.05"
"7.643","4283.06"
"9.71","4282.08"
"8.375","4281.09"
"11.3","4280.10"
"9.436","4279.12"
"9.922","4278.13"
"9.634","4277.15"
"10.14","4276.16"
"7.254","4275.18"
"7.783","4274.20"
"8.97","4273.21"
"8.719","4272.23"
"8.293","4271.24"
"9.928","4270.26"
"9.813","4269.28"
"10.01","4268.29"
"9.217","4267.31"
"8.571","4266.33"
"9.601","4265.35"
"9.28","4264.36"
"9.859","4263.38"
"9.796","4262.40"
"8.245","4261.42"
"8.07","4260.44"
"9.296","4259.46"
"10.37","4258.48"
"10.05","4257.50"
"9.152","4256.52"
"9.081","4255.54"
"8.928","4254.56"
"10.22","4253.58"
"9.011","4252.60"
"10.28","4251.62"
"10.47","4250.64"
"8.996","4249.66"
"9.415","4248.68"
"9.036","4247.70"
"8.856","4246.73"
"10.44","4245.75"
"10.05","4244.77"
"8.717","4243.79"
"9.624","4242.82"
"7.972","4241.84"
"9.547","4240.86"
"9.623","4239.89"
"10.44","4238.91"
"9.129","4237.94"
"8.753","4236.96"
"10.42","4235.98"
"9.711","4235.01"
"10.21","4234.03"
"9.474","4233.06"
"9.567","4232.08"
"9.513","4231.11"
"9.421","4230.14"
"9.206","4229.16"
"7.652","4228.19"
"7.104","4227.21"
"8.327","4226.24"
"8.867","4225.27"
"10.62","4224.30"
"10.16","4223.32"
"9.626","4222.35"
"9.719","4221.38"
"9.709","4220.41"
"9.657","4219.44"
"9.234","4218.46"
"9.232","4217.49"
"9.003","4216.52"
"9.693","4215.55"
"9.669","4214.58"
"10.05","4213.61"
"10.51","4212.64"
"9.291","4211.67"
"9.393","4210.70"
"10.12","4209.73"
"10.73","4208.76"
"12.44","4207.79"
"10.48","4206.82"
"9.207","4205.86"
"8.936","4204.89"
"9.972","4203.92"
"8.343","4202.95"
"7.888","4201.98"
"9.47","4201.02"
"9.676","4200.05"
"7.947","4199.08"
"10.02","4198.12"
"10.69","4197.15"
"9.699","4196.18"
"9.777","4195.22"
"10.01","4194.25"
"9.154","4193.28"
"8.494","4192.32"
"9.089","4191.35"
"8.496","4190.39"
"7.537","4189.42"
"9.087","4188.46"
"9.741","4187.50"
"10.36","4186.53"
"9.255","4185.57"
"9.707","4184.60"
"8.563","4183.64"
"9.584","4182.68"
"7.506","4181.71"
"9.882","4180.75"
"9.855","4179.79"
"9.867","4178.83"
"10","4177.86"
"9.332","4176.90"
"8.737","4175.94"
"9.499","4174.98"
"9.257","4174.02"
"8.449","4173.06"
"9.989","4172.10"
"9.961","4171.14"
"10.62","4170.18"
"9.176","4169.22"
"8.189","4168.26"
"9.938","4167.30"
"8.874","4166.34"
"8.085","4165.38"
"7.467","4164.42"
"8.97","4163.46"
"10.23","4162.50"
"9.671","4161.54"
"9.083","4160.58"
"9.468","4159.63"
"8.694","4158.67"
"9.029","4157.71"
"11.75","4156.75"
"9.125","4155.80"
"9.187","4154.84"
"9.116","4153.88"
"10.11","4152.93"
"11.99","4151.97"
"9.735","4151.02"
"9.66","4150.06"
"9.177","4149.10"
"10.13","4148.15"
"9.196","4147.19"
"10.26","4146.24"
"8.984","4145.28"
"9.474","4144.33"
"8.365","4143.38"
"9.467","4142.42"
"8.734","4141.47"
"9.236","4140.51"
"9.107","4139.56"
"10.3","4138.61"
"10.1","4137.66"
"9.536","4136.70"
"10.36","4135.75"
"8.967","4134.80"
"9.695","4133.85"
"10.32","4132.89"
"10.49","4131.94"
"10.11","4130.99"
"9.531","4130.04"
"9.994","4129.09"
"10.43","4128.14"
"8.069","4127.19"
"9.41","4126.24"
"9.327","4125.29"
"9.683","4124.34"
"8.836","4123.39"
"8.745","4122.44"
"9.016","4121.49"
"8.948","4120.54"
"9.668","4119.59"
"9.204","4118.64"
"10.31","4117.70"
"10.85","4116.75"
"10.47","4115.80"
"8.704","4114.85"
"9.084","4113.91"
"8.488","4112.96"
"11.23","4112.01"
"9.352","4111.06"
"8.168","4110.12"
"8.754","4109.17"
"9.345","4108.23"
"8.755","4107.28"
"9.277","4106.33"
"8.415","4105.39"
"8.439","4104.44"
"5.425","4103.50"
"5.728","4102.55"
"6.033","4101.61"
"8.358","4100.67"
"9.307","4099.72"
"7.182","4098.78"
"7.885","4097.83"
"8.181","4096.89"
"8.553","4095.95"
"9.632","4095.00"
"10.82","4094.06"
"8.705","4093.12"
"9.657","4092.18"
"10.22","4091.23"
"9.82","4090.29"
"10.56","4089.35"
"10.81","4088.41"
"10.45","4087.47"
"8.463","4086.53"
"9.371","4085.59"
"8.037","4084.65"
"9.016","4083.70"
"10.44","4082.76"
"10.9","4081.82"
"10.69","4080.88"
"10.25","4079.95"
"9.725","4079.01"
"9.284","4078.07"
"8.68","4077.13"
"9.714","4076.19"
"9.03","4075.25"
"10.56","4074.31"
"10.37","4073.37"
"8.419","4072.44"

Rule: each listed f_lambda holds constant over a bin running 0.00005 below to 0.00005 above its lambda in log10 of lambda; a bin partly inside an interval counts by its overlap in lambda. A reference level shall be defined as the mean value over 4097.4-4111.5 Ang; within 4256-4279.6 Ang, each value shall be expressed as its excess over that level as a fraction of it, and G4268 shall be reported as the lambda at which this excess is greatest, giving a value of 4258.48 Ang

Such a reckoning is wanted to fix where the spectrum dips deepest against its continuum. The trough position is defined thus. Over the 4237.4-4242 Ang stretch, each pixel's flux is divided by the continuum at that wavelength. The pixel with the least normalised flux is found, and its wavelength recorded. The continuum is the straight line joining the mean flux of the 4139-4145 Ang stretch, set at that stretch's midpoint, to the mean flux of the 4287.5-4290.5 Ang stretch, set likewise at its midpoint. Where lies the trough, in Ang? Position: 4241.84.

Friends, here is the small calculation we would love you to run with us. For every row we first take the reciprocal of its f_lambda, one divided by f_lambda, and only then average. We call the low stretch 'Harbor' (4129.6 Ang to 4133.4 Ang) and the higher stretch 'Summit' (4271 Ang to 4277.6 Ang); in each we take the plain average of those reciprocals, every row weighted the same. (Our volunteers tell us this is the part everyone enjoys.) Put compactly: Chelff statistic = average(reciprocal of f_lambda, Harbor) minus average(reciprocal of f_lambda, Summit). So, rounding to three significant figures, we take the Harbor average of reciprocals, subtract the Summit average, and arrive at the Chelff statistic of -0.0175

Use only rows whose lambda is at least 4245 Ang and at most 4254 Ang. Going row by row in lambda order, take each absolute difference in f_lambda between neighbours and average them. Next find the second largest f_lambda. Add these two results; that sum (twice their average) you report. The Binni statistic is 11.3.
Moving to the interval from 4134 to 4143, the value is 11.0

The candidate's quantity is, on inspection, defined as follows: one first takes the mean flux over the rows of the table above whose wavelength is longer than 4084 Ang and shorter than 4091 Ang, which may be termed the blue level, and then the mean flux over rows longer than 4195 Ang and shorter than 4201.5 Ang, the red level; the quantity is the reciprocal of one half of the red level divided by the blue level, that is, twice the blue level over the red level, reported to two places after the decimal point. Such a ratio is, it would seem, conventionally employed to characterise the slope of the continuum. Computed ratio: 2.01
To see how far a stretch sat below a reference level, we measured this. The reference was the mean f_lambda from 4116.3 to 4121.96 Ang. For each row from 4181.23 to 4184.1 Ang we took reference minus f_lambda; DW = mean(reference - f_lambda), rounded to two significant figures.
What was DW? 1.1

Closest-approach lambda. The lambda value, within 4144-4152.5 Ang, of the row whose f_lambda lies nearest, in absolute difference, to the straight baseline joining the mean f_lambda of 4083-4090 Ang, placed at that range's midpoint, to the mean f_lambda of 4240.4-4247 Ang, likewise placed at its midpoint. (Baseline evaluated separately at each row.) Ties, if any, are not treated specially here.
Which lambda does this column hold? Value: 4144.33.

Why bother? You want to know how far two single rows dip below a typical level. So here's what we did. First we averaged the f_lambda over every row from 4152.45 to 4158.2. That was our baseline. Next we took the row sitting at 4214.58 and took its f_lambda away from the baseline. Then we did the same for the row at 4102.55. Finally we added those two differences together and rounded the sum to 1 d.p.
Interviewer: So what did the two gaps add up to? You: 4.0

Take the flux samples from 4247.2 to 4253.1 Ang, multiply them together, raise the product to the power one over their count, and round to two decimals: 9.52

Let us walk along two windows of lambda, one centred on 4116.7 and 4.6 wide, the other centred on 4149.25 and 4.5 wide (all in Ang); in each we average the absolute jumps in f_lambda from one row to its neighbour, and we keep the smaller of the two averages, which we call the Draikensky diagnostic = 0.61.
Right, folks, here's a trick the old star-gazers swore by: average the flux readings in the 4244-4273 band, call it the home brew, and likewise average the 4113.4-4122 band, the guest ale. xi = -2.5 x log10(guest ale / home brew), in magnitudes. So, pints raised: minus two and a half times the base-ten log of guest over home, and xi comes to -0.02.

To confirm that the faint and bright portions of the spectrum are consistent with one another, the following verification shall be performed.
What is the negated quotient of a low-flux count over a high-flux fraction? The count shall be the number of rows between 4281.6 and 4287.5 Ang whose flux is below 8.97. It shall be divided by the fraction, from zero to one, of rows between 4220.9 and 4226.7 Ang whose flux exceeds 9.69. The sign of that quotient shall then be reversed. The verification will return -2.0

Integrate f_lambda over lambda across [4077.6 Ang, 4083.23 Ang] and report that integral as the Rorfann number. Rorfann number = 57.6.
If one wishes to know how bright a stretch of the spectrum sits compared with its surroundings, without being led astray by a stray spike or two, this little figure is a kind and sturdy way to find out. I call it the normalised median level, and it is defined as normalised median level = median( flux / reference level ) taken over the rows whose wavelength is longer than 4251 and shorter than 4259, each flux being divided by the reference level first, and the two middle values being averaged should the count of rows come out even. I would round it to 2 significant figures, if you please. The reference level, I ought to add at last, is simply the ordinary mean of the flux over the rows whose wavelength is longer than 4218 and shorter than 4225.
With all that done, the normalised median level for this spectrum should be 0.98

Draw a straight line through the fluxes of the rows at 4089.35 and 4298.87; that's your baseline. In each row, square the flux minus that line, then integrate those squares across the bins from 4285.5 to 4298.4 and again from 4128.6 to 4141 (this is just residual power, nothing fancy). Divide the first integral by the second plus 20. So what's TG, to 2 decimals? 0.42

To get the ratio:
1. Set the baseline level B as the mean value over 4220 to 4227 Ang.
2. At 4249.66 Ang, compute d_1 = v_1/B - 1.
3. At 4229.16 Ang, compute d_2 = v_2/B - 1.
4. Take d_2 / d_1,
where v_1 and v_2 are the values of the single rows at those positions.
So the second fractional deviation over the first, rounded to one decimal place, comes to 0.6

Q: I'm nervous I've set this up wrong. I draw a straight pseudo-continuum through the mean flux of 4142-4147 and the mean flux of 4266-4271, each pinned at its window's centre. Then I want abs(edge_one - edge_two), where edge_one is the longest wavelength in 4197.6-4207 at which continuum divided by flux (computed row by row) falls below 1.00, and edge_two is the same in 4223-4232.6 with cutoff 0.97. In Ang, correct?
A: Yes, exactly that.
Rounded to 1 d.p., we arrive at 17.5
